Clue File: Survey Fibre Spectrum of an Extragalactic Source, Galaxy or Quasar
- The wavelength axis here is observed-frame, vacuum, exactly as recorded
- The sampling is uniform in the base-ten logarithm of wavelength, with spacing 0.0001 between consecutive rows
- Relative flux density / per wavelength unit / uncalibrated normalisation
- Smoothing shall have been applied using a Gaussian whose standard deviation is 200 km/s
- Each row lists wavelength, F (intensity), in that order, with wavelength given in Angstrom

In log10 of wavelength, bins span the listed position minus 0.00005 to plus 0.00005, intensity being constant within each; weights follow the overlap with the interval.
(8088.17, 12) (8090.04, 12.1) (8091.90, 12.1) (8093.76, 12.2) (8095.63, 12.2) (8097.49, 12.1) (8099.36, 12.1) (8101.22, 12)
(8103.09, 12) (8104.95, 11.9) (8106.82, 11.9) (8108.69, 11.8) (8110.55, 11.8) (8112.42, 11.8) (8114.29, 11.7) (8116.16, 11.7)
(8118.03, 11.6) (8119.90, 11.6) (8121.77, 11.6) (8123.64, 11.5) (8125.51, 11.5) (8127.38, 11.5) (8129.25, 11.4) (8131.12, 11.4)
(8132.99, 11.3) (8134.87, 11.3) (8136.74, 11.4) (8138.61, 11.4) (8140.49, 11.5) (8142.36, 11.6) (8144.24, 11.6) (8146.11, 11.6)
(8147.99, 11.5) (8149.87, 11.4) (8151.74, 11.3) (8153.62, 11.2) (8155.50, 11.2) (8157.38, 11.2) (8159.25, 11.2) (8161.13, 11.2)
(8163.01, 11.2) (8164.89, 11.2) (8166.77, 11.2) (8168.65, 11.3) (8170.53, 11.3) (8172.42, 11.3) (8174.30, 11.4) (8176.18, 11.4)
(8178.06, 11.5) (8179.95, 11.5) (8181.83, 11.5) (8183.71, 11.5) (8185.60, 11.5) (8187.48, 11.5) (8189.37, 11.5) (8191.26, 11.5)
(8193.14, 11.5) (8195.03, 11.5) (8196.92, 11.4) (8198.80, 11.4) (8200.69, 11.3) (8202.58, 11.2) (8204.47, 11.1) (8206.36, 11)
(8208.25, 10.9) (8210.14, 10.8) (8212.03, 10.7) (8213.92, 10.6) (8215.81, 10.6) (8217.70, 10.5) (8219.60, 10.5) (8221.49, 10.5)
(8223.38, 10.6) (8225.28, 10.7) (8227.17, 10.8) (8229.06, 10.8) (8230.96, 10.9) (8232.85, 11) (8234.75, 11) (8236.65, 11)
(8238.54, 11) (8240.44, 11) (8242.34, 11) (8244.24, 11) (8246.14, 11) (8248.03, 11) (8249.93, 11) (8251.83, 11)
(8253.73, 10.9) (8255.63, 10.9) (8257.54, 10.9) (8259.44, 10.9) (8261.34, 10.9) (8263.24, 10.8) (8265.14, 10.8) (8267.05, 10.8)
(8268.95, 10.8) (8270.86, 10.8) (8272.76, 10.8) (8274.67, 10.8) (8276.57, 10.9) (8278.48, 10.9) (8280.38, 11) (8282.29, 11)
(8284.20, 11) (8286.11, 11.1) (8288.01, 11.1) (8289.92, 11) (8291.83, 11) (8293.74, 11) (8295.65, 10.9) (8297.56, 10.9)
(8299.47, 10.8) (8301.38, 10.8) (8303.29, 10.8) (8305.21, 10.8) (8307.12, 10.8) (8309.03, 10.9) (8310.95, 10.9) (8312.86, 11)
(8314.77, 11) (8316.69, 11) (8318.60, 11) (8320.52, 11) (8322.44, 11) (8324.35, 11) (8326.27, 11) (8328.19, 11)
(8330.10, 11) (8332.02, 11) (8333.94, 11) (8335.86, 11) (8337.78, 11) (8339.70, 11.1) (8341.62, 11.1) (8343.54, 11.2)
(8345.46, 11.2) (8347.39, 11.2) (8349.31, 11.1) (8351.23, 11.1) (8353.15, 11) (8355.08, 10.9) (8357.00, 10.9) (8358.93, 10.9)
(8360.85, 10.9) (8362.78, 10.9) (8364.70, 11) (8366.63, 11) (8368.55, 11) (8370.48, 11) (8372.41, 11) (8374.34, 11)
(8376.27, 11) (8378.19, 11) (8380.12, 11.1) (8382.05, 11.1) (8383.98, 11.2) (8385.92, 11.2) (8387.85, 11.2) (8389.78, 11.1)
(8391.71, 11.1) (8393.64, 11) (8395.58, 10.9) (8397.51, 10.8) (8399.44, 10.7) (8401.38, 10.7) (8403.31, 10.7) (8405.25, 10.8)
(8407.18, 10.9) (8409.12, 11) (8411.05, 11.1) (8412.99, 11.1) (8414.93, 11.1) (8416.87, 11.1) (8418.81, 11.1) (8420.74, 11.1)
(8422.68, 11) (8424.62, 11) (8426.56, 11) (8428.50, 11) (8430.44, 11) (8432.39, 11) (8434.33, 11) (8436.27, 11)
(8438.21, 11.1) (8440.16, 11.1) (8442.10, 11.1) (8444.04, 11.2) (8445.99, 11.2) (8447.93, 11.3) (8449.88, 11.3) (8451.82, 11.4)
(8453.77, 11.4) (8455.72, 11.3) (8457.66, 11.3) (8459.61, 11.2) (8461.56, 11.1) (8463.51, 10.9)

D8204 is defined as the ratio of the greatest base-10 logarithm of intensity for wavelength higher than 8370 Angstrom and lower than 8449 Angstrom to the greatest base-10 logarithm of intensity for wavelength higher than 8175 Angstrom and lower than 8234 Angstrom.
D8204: 0.99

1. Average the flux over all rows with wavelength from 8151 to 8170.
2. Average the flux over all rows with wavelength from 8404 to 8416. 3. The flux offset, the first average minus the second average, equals 0.2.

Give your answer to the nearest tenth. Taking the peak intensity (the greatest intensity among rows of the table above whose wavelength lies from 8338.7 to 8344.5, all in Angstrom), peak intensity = 11.2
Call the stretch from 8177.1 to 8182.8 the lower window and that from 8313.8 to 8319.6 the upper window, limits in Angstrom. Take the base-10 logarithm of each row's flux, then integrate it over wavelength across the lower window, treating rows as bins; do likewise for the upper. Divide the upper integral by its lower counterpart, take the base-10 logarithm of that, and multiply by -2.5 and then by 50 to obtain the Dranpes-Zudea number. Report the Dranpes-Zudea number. 0.1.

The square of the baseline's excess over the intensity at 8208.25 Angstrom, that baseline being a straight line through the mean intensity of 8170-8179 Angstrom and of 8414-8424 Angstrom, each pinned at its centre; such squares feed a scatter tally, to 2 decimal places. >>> 0.19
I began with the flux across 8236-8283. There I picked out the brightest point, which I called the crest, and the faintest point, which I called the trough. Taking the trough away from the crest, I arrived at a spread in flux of 0.20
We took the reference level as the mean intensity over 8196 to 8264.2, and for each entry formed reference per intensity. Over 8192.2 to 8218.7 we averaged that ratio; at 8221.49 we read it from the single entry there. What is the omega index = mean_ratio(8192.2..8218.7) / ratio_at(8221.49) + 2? 2.95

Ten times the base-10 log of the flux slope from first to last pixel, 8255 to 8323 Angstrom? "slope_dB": -28.2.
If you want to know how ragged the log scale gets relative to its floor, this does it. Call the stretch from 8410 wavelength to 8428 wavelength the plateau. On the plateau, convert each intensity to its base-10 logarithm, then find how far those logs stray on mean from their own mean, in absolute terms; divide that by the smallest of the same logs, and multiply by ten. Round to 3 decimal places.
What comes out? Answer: 0.017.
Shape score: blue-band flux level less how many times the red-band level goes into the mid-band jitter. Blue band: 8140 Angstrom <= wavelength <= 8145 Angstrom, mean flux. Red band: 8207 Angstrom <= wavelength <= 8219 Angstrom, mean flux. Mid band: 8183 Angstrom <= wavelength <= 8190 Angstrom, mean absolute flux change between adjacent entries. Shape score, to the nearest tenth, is 11.6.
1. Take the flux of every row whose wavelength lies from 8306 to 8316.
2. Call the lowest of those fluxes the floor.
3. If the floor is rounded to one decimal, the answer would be 10.8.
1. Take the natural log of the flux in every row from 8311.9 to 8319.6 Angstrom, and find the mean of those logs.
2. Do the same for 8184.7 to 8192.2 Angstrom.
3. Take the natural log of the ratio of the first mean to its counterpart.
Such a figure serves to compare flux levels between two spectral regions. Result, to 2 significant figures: -0.018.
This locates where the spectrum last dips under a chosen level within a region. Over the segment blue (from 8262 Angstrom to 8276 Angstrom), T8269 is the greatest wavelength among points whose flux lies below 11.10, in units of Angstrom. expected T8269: 8274.67 Angstrom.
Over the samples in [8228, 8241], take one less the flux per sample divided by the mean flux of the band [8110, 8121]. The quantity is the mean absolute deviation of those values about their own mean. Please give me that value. 0.005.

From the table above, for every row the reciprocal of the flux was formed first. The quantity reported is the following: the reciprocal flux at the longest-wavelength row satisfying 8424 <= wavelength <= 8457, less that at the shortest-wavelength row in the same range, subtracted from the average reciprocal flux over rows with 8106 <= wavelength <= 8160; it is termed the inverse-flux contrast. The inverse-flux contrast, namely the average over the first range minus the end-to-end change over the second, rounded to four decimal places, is 0.0894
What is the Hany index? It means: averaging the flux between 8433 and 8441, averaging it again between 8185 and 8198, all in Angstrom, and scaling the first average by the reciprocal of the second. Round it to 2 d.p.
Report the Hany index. 0.96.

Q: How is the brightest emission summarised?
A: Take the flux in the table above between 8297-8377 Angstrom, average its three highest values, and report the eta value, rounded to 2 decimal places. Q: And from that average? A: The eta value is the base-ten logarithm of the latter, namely 1.05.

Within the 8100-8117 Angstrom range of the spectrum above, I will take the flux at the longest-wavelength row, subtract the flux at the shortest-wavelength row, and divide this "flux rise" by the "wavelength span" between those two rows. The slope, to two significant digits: -0.020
